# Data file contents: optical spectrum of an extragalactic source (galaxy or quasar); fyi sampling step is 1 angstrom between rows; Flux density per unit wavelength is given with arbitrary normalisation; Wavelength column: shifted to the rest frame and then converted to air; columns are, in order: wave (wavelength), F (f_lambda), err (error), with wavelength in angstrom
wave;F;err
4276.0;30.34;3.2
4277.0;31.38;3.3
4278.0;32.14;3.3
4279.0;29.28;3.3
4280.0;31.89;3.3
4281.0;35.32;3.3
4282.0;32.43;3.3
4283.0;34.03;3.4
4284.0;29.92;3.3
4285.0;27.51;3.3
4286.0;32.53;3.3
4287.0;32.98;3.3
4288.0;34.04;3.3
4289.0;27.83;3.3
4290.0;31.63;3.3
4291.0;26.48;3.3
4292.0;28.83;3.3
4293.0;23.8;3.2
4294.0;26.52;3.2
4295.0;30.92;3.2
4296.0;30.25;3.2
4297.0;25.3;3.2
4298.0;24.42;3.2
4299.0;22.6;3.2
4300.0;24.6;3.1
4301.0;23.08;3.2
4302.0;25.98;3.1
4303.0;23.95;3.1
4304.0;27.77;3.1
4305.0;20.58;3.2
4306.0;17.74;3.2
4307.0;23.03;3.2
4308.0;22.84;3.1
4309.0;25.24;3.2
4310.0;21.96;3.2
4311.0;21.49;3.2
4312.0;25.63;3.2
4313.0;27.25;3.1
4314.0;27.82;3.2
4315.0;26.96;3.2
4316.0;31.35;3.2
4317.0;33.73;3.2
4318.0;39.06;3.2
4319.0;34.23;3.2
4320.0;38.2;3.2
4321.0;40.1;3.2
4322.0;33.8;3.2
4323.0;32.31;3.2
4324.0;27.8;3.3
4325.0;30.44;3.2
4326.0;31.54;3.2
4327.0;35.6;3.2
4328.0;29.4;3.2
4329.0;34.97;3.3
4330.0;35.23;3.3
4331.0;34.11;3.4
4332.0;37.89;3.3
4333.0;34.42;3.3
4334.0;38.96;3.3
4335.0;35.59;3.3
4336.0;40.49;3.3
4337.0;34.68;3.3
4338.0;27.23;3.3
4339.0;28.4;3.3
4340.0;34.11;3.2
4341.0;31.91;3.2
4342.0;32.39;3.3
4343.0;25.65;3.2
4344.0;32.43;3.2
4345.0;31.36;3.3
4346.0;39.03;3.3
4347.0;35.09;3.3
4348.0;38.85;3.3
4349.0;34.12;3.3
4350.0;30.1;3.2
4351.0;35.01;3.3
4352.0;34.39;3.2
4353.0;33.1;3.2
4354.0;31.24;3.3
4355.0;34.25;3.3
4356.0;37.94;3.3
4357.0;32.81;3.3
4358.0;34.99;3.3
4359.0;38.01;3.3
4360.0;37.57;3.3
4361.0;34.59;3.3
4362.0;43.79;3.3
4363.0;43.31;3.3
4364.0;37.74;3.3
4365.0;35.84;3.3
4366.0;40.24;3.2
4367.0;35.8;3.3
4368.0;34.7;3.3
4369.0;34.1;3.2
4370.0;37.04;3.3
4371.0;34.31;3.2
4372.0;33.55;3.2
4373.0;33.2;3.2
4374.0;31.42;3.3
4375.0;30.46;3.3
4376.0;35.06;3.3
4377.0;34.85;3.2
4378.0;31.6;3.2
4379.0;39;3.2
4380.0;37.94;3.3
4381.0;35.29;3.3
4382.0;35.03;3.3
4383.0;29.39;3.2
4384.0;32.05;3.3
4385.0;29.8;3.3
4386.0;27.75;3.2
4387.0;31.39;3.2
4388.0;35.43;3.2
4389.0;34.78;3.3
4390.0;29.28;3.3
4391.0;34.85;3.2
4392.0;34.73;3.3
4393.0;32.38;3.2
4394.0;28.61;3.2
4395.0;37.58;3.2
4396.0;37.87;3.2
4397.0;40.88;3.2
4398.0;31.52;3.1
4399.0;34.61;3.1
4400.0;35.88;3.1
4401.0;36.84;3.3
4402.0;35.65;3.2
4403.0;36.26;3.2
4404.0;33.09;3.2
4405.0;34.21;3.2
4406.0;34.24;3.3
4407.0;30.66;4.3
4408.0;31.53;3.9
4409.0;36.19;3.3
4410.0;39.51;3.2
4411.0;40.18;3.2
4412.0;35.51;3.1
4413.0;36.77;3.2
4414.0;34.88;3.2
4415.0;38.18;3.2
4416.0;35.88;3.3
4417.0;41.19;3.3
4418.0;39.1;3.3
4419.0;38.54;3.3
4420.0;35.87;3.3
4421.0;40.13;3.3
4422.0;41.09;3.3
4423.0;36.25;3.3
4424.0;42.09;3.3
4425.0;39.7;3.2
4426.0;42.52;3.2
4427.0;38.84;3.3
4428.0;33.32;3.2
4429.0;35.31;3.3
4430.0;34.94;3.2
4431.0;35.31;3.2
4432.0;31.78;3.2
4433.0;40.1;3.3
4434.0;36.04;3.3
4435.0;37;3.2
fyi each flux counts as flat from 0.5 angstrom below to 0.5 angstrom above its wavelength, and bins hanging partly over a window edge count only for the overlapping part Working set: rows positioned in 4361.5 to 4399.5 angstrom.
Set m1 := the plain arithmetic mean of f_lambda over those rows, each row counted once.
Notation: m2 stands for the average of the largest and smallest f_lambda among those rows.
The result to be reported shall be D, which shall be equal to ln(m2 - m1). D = 0.1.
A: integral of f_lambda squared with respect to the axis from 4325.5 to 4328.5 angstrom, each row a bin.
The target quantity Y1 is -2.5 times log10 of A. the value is -8.74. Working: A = 3126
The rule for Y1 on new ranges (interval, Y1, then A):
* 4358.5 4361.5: -9.02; 4053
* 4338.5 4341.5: -8.69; 2988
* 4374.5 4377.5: -8.82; 3372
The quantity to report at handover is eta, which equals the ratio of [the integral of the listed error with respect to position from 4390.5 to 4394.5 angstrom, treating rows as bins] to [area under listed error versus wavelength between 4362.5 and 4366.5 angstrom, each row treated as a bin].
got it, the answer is 0.98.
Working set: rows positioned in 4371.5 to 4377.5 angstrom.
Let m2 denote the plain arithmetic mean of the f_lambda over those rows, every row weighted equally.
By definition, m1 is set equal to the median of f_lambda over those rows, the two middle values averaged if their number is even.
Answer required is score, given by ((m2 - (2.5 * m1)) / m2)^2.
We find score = 2.32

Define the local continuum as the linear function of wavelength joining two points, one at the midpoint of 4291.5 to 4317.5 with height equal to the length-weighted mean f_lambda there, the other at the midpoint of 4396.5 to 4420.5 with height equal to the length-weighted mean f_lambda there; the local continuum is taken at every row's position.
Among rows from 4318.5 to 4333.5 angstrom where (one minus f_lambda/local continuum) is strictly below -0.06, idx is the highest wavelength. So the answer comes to 4333.0 angstrom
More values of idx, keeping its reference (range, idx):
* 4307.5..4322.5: 4322.0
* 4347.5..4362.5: 4362.0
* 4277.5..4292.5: 4292.0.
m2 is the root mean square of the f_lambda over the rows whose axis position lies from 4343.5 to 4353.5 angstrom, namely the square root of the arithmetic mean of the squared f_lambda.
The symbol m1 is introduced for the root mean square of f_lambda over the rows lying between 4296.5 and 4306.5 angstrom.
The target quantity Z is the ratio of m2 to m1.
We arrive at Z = 1.5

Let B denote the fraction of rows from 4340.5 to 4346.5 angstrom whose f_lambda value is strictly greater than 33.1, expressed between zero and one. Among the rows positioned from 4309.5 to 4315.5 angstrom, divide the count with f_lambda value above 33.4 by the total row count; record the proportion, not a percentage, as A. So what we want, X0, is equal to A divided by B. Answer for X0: 0.0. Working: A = 0.00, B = 0.17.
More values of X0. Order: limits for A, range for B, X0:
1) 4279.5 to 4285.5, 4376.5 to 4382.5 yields 0.4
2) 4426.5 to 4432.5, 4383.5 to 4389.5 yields 2.0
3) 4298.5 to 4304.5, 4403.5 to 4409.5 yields 0.0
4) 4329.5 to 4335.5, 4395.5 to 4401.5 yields 1.2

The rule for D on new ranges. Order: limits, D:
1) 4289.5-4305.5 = -2.8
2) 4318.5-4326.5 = -0.9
